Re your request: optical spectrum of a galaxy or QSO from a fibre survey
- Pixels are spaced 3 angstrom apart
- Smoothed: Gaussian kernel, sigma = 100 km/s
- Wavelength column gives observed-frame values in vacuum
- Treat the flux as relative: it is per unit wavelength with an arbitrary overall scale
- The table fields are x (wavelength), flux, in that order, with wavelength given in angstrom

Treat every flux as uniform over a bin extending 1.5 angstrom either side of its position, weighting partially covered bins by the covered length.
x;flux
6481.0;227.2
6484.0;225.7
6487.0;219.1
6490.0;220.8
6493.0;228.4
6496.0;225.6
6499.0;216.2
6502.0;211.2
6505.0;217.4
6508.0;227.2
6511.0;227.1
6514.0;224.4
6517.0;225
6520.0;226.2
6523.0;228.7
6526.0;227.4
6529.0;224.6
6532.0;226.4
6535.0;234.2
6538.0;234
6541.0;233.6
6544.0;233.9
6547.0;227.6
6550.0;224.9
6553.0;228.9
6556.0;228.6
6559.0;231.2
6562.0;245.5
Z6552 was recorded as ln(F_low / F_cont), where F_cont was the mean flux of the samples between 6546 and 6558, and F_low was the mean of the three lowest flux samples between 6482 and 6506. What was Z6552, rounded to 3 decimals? -0.057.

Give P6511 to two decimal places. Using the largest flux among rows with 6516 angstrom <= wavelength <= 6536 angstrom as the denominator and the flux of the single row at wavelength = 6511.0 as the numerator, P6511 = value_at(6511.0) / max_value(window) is 0.97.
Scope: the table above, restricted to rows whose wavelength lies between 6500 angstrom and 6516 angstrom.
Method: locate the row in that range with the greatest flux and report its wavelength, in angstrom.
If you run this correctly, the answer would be 6508.0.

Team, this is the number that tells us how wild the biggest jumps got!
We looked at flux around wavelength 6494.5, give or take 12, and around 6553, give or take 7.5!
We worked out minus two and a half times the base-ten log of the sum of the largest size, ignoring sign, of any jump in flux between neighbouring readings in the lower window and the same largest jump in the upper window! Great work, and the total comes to -2.82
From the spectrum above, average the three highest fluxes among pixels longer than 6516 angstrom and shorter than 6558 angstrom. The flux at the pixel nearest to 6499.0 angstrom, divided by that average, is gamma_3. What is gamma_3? 0.924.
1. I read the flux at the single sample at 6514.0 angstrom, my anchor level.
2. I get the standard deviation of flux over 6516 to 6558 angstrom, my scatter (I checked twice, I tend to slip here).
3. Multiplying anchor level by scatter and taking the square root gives 28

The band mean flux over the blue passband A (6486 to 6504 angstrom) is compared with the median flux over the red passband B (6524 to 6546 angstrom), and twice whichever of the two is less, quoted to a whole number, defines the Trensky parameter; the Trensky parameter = 440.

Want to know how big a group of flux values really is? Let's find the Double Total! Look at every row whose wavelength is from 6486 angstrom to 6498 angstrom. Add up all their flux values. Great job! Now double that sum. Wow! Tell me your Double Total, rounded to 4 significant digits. 1788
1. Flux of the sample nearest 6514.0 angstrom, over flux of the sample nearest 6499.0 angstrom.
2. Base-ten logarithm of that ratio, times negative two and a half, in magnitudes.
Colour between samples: -0.040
